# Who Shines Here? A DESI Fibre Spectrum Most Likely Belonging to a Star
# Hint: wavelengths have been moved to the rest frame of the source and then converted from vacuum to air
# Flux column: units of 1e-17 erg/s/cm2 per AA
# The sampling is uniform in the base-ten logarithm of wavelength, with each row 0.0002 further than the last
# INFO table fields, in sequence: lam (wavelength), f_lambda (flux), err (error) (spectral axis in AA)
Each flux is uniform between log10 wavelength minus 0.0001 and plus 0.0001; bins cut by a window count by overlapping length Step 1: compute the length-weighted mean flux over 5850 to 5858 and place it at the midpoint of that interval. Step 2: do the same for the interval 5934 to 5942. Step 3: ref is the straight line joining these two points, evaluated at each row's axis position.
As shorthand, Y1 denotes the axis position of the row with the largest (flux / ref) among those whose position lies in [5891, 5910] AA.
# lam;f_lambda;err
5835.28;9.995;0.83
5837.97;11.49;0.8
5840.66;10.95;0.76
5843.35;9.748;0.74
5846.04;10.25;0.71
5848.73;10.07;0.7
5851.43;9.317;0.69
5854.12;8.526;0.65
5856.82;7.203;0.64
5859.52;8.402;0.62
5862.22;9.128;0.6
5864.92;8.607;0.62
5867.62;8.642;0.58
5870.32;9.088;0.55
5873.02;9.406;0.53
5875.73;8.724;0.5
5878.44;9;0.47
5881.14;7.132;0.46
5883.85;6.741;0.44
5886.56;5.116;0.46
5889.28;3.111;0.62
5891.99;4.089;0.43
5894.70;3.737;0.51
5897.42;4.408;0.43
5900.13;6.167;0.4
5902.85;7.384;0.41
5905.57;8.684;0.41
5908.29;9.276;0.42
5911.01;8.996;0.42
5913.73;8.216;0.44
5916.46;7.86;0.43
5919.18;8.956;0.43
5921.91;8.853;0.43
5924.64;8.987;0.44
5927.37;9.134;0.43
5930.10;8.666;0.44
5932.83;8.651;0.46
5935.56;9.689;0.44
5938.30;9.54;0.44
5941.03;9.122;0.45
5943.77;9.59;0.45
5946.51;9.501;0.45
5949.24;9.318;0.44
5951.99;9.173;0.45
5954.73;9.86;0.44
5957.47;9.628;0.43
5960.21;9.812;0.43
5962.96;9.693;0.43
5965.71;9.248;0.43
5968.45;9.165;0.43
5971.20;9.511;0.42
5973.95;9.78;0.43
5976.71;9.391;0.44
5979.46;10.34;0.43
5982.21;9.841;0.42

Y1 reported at 5908.29 AA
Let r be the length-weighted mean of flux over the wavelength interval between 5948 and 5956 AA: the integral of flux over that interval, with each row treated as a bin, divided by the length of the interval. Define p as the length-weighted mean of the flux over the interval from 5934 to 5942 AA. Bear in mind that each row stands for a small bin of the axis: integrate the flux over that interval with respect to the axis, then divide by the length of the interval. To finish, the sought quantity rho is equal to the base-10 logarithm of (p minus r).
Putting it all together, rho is -1.9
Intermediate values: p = 9.45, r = 9.4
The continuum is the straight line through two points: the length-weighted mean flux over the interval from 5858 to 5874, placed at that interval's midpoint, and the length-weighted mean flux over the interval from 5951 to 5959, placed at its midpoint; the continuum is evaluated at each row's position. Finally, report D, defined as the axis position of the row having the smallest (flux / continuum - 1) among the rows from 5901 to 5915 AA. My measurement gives 5902.85 AA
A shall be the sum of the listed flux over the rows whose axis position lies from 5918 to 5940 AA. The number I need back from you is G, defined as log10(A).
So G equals 1.86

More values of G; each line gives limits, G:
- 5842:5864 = 1.86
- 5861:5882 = 1.84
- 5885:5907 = 1.63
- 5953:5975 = 1.88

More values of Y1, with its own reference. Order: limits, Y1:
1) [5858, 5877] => 5873.02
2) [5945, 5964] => 5954.73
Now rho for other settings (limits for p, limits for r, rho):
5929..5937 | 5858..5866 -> -0.5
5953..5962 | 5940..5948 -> -0.5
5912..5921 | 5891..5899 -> 0.6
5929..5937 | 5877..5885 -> 0.1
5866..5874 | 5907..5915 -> -0.7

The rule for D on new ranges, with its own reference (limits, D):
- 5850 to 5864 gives 5856.82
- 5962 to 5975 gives 5968.45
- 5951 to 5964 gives 5951.99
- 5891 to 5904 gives 5894.70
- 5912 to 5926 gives 5916.46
